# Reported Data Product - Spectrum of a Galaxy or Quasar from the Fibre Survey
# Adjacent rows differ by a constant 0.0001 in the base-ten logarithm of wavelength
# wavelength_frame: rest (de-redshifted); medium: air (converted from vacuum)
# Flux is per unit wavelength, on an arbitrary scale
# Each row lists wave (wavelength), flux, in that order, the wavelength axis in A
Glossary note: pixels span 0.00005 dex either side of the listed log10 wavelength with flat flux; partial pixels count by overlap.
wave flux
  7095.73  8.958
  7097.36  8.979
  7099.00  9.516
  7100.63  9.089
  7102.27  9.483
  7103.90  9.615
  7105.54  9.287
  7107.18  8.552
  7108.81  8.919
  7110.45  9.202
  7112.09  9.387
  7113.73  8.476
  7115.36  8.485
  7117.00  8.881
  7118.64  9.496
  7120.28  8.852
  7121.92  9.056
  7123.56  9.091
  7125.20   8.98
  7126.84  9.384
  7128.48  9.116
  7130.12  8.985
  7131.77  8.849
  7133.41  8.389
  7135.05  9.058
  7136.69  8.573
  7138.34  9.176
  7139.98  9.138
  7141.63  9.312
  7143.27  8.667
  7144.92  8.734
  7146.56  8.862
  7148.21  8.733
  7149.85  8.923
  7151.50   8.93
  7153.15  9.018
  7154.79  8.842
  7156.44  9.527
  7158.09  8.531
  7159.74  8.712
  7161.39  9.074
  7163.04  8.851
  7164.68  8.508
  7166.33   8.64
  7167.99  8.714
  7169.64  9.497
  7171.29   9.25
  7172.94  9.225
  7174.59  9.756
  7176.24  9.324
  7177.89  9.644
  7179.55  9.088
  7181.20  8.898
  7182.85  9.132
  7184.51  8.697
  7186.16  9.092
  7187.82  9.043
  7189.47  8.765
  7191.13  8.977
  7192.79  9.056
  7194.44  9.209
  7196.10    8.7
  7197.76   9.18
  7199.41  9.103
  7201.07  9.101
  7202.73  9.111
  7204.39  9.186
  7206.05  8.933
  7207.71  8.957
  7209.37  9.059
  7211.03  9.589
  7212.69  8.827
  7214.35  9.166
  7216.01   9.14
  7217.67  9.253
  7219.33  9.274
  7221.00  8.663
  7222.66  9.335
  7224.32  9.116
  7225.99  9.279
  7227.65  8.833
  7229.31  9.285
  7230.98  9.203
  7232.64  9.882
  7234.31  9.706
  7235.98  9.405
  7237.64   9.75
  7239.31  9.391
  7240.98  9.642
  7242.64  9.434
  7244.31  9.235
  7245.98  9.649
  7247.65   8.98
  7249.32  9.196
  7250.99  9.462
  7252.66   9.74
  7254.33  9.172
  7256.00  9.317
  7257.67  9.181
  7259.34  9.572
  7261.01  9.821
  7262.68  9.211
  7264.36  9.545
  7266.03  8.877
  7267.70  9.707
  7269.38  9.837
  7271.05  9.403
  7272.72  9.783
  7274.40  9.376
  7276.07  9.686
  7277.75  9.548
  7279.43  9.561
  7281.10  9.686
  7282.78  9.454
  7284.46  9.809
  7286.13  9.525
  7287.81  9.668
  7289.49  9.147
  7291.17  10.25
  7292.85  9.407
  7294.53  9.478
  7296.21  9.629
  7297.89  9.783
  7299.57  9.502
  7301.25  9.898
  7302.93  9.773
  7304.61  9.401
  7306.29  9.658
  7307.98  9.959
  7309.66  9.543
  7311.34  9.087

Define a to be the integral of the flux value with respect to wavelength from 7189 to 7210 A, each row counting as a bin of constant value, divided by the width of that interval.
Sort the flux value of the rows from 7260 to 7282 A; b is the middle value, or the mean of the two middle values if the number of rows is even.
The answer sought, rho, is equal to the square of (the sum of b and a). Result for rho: 346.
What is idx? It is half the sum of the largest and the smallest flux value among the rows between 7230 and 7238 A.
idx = 9.54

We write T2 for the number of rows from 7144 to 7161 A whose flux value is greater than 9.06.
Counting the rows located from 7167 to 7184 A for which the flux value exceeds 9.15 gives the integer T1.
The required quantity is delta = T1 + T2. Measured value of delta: 7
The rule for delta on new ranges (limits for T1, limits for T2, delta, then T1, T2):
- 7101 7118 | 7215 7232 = 13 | 5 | 8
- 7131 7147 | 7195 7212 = 8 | 2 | 6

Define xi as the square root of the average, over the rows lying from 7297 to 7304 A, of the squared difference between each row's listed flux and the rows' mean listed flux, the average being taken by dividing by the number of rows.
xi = 0.15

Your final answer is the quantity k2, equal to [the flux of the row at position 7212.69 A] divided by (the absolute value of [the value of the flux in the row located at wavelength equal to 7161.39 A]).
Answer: 0.97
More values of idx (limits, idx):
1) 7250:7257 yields 9.46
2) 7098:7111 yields 9.08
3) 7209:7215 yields 9.21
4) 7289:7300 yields 9.70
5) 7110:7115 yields 8.93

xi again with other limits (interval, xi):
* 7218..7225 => 0.26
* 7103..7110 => 0.40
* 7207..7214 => 0.29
